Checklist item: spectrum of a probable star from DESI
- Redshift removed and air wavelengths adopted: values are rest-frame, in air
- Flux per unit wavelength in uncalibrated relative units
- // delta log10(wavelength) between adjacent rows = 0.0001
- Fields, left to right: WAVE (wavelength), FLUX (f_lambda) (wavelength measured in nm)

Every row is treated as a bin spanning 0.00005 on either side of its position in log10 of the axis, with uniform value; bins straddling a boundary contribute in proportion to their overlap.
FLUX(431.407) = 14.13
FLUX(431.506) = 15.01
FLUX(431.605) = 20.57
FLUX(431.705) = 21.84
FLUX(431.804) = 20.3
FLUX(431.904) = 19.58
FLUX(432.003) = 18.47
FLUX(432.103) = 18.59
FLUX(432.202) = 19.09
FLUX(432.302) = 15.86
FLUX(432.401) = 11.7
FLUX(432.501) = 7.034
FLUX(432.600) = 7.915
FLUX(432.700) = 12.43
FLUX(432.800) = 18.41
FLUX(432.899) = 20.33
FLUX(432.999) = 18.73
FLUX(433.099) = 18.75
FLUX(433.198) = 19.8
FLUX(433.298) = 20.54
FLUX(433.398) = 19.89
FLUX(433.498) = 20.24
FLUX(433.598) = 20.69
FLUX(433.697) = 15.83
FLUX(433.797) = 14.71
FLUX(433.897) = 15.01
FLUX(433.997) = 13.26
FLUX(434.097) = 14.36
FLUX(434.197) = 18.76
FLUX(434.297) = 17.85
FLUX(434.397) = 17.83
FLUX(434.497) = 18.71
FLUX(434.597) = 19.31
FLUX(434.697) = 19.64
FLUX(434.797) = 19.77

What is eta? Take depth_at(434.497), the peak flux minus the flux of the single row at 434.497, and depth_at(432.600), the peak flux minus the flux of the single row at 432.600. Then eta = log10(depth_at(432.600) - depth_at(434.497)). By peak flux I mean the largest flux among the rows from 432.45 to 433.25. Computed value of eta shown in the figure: 1.03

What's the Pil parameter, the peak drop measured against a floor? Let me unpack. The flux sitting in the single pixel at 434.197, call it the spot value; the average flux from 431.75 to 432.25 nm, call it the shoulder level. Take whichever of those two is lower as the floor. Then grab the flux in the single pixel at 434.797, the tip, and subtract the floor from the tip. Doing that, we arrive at 1.0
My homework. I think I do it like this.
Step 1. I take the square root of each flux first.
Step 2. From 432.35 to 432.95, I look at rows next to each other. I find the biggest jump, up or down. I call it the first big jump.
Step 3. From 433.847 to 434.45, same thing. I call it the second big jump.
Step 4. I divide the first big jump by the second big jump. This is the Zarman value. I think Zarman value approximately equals 1.4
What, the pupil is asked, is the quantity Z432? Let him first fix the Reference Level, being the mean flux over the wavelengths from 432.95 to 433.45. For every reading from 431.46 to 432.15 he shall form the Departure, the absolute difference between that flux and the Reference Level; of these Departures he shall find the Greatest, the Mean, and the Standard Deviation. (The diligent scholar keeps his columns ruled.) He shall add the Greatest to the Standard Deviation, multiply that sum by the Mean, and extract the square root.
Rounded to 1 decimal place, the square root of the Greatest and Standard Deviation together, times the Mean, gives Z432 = 3.0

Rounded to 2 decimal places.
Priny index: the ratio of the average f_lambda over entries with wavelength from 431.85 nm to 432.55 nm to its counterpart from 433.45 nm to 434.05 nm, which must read 0.95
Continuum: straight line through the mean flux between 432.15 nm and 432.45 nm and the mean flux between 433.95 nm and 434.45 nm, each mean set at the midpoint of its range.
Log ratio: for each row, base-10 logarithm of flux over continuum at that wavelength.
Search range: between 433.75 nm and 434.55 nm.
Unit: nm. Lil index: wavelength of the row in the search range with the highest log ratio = 434.197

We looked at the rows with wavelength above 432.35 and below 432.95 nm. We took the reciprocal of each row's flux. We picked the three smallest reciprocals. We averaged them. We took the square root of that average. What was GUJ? 0.248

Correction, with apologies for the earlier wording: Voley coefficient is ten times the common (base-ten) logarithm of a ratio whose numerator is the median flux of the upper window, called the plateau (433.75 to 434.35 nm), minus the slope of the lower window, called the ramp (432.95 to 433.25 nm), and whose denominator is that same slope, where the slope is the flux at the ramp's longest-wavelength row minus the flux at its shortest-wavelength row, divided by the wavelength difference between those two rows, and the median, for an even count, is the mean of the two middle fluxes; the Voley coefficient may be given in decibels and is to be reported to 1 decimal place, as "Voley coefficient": 2.5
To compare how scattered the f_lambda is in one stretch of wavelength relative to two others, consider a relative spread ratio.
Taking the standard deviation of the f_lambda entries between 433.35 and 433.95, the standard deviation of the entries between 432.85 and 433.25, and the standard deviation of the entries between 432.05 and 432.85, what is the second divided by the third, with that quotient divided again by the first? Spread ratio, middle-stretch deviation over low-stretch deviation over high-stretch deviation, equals 0.06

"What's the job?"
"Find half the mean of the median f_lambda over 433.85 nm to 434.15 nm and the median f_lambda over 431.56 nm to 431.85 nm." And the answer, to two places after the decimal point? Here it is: 8.73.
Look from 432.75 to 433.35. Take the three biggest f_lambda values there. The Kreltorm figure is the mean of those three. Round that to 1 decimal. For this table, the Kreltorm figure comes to 20.2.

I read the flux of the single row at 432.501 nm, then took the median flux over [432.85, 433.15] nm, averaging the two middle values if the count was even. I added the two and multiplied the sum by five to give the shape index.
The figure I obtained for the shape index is 129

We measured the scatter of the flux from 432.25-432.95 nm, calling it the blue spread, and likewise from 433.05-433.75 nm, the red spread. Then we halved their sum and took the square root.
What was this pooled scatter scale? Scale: 1.8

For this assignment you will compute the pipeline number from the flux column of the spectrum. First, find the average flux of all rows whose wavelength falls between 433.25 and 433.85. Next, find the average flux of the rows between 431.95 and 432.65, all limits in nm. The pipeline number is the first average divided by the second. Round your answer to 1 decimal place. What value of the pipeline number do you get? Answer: 1.3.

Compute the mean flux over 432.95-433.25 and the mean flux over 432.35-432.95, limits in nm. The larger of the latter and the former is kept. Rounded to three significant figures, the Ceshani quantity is 19.1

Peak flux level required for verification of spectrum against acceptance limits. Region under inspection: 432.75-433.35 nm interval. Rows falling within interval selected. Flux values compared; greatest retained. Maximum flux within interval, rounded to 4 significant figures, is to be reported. 20.54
